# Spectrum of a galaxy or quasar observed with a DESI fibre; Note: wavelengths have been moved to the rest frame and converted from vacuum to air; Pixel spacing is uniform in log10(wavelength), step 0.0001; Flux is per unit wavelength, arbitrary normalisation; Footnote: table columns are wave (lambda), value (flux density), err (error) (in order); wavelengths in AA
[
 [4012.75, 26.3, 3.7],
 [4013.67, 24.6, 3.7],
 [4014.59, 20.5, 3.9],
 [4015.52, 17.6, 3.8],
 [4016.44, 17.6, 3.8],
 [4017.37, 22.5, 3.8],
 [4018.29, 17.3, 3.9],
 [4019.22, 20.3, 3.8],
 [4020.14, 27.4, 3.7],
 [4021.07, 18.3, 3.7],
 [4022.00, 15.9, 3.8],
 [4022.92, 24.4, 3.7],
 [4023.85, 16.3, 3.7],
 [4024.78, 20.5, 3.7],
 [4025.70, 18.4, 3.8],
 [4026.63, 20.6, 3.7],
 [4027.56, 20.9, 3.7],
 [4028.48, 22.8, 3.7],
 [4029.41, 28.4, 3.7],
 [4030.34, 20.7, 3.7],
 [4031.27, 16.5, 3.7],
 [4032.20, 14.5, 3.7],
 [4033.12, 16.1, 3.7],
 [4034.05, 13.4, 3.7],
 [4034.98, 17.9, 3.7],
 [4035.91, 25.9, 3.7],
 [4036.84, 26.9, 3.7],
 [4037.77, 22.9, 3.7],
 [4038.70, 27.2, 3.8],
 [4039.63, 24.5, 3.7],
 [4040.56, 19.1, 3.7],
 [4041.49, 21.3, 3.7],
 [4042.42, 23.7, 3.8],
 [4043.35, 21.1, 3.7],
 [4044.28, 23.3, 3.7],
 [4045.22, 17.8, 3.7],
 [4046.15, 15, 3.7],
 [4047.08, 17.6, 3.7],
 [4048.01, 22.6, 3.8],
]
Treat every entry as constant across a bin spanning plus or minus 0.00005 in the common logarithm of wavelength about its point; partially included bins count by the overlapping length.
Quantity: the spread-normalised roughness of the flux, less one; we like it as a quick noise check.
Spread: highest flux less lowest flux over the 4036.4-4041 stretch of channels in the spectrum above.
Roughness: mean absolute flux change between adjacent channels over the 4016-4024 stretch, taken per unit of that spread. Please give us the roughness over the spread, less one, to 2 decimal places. -0.25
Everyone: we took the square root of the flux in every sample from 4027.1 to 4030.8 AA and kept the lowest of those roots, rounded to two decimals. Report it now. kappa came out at 4.55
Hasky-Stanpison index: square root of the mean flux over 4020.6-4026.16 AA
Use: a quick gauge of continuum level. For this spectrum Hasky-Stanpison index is 4.4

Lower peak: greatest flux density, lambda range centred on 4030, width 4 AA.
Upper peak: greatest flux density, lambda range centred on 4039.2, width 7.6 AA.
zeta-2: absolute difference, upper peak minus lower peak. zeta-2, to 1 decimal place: 1.2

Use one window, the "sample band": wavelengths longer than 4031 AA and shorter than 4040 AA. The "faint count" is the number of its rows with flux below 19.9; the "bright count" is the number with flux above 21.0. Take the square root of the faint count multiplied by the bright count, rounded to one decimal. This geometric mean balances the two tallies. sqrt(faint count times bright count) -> 5.0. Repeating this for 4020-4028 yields 2.8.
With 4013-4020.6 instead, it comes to 3.0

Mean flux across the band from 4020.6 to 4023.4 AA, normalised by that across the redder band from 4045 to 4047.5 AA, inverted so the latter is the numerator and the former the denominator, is 0.86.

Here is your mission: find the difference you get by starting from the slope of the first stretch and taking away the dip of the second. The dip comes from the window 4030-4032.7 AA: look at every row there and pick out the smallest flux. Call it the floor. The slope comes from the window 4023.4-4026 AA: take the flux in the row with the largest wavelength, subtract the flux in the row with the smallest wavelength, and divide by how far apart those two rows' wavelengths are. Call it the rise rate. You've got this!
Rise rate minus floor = -13.4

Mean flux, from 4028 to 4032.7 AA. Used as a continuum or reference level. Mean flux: 21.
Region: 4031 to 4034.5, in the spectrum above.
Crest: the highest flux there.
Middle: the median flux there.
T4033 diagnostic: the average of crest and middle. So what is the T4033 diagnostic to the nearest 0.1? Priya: 15.9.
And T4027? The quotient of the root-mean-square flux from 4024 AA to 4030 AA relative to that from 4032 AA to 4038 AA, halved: 0.55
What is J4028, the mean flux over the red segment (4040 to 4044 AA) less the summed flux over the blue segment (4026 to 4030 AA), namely -71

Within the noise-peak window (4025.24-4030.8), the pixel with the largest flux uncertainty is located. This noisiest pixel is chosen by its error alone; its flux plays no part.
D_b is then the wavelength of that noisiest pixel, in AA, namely 4025.70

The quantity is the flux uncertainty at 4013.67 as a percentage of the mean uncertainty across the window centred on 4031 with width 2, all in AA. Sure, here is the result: 100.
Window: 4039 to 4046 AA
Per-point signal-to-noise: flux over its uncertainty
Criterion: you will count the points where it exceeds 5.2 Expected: 5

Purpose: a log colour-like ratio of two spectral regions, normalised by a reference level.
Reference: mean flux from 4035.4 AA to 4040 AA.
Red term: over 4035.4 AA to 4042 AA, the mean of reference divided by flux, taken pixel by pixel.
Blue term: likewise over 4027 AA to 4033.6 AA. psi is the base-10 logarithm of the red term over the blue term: -0.09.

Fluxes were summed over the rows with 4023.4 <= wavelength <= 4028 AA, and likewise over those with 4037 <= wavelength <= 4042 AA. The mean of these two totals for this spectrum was 106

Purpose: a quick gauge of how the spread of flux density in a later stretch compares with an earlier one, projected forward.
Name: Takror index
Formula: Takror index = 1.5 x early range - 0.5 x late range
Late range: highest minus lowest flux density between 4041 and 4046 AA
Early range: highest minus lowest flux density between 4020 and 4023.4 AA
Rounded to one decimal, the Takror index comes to 14.3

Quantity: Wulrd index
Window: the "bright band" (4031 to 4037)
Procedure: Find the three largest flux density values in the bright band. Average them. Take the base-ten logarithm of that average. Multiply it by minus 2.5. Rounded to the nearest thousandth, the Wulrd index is -3.431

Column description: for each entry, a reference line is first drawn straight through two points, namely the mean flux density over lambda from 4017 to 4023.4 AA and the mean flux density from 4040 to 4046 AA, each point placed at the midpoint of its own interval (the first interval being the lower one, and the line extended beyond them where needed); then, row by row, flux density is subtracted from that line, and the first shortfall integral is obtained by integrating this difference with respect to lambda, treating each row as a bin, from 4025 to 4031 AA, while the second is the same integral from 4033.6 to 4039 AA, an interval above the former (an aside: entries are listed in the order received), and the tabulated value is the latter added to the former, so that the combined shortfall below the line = -13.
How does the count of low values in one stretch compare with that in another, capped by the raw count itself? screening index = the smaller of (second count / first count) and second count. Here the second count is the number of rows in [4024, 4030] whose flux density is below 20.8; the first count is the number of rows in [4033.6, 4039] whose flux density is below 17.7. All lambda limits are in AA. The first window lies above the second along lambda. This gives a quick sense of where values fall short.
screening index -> 3.0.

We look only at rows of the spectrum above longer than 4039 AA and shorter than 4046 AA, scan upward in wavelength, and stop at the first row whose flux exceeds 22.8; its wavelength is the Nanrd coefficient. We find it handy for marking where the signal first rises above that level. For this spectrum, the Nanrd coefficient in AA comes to 4039.63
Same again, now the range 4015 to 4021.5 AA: 4020.14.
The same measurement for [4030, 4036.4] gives 4035.91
